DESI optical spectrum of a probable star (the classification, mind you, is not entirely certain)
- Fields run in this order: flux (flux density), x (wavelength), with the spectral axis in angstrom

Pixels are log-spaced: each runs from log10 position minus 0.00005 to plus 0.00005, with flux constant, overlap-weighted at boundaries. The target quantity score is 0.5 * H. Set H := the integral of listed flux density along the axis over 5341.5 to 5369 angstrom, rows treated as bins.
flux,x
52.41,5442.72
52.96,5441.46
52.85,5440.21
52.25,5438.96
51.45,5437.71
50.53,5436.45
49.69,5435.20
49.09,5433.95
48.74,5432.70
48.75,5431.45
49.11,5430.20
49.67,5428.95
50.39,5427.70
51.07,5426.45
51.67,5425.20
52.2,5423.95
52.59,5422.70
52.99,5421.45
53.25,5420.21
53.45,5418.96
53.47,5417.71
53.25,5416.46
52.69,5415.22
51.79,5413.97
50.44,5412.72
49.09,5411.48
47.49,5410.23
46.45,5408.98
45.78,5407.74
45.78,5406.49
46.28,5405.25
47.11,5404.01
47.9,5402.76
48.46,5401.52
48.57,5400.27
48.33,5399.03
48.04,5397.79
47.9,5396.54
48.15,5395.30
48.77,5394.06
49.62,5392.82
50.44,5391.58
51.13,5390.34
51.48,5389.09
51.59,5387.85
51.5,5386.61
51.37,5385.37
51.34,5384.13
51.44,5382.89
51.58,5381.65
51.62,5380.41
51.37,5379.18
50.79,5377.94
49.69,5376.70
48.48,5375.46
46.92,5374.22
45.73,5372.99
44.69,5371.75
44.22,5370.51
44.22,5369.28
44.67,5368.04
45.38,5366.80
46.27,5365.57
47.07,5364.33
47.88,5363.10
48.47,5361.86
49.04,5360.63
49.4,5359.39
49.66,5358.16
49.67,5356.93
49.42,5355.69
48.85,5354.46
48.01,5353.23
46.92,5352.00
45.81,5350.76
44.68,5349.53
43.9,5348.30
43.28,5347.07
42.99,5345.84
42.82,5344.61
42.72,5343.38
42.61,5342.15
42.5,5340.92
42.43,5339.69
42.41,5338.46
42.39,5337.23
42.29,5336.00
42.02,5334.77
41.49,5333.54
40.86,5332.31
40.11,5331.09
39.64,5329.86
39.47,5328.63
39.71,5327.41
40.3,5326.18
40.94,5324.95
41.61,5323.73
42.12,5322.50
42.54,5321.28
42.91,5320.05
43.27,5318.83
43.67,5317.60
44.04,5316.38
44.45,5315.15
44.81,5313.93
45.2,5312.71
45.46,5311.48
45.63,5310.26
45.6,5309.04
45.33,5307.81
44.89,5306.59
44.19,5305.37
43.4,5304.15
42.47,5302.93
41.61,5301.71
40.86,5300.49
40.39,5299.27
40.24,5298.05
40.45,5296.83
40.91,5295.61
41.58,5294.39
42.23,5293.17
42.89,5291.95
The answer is 637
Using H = 1274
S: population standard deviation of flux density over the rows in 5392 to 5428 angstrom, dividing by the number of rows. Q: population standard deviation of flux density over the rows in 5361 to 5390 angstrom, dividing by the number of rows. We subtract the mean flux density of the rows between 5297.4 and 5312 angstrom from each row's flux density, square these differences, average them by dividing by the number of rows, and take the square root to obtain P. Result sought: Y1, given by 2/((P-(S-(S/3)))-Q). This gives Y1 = -0.8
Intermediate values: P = 2.04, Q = 2.8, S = 2.5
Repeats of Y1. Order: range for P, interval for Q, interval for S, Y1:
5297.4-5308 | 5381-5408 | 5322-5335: -2.7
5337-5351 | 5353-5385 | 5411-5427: -0.9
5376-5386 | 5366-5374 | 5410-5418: -1.5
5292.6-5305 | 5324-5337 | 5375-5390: -3.4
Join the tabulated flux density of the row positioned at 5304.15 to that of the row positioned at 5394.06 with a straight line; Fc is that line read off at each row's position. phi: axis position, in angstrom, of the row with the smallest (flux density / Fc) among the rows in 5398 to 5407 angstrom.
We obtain 5406.49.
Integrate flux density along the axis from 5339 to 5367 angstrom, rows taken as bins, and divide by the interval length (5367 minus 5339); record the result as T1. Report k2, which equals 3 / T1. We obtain 0.065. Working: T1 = 46.1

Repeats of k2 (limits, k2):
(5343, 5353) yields 0.068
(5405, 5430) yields 0.059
